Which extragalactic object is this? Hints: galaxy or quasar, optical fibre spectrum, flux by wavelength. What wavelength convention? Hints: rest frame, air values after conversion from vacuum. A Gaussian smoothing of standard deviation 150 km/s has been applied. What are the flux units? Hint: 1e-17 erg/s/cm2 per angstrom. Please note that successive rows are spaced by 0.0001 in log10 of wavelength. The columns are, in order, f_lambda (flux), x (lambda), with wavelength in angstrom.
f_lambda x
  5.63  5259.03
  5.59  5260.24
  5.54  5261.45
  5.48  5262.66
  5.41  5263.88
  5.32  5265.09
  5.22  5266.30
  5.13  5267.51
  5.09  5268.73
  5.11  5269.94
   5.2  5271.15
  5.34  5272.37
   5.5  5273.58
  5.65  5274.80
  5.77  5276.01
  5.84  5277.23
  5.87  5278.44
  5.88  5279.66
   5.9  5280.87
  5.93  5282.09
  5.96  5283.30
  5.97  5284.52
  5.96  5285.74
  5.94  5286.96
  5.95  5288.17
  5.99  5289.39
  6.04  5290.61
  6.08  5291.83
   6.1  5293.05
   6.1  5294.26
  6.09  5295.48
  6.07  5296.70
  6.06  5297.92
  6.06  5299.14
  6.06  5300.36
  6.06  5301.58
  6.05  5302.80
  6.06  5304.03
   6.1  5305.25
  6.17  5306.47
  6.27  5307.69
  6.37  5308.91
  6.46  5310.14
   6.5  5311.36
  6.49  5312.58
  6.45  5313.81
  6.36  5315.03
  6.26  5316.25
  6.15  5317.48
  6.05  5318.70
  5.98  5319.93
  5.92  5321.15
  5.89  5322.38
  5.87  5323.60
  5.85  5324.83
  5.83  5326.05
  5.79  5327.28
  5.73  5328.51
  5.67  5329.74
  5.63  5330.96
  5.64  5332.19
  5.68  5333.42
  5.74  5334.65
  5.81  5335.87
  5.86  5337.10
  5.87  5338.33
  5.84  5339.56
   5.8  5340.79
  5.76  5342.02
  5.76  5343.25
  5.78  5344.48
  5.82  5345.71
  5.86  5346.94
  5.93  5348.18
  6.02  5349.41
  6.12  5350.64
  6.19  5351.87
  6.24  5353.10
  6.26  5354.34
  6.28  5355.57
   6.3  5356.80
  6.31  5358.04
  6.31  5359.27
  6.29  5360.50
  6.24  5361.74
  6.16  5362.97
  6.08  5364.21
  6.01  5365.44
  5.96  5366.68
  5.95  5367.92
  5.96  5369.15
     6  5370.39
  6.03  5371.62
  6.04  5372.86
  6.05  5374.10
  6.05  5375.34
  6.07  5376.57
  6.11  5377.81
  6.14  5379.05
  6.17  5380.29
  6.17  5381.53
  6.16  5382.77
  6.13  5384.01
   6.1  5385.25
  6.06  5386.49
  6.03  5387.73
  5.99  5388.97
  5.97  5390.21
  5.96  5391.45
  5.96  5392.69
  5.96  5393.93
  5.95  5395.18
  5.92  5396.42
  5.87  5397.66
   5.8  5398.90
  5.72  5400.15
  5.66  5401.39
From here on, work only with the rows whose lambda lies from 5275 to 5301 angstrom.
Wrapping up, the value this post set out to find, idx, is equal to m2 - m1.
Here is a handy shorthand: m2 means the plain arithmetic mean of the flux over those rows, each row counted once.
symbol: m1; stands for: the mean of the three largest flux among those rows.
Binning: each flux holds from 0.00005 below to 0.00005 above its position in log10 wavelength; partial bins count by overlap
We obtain -0.11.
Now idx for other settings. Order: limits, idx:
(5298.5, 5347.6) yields -0.50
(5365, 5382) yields -0.11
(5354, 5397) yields -0.22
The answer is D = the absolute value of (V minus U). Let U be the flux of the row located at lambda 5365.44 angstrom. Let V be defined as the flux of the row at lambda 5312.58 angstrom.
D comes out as 0.5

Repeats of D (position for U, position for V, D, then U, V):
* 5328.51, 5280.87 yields 0.2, 5.73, 5.9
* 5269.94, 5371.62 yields 0.9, 5.11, 6.03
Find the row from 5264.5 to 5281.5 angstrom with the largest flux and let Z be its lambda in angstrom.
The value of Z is 5280.87 angstrom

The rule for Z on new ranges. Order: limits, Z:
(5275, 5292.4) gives 5291.83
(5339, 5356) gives 5355.57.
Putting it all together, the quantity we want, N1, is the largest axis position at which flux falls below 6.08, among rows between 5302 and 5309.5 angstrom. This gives 5304.03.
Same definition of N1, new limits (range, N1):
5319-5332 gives 5330.96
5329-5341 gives 5340.79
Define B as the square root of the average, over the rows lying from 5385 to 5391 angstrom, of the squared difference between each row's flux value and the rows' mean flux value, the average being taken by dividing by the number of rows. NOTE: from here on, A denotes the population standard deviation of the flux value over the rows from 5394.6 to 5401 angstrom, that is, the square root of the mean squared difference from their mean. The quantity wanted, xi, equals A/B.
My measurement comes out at 1.8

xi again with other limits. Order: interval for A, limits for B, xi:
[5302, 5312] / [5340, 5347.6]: 4.7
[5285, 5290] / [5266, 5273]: 0.2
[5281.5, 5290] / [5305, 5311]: 0.1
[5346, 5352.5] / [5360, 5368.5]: 1.0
